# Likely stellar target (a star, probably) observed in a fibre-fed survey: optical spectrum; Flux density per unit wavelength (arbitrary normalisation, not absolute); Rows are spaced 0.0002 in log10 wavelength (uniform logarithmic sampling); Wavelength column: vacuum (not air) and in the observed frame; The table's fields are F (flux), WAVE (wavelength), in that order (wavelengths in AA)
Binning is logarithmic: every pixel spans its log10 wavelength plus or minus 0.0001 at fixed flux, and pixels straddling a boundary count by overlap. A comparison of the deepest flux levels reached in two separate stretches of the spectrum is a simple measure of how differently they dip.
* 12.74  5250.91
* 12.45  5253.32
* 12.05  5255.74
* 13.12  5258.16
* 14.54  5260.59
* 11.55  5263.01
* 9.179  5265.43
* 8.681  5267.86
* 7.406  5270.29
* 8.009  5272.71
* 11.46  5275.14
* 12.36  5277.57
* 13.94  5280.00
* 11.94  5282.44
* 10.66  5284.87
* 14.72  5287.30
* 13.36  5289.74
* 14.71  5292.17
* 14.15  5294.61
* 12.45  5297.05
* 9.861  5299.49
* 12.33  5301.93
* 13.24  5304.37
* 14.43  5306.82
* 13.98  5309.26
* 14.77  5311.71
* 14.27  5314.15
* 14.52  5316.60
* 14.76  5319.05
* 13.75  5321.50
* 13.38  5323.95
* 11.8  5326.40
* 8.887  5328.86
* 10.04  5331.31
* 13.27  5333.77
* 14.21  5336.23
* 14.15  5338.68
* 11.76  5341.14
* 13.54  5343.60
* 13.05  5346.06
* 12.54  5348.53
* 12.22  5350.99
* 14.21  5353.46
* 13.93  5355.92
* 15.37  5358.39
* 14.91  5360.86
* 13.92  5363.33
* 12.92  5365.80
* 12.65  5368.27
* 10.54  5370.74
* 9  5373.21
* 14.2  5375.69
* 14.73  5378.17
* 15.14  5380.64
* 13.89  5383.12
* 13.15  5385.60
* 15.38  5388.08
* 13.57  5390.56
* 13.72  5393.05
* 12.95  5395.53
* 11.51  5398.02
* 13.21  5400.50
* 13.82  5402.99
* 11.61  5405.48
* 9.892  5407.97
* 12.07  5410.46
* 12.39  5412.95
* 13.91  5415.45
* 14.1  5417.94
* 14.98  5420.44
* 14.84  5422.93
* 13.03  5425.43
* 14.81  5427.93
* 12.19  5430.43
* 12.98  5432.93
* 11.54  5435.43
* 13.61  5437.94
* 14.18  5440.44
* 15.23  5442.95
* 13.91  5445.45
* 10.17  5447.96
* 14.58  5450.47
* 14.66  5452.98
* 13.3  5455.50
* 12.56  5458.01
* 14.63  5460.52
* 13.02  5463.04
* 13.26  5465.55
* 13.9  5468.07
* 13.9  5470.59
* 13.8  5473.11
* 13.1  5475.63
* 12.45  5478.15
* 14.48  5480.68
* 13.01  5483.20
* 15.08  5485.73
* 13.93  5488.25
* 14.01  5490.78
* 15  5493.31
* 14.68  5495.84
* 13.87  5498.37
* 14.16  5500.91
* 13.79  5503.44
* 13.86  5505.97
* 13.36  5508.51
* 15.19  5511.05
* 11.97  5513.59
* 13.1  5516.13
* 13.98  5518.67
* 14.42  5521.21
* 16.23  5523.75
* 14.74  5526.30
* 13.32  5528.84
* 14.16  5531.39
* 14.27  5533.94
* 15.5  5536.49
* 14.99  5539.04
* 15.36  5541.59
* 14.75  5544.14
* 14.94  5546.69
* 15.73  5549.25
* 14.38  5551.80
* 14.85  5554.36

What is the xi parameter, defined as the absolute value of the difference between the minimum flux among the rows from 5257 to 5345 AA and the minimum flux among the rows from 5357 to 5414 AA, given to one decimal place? 1.6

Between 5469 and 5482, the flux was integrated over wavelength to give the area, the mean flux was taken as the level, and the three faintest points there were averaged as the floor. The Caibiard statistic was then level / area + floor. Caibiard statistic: 13.2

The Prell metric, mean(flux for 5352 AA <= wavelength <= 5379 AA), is 13.3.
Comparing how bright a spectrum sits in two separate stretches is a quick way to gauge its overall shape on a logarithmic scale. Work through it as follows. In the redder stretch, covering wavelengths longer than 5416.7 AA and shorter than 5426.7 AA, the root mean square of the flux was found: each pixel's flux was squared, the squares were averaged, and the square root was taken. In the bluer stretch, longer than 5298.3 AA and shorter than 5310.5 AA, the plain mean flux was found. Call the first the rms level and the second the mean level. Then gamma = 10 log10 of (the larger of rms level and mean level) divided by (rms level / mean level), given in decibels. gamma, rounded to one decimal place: 11.1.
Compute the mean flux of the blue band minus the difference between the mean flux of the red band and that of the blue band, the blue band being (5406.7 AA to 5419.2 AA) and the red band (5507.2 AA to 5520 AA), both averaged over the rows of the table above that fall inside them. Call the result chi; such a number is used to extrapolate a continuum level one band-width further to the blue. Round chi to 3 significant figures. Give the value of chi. 11.4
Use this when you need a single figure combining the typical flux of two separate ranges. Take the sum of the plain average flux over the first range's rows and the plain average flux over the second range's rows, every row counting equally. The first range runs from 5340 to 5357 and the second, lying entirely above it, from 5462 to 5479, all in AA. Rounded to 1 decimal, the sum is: 26.4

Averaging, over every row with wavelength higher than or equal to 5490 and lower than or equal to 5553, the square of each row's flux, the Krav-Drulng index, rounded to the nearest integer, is 208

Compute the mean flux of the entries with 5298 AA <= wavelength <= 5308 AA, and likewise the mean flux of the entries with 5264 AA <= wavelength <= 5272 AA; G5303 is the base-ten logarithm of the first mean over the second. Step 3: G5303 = 0.17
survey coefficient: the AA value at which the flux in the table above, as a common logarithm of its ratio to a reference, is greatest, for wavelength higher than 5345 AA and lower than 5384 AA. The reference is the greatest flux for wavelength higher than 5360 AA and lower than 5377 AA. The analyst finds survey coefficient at 5358.39 AA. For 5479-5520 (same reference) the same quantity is 5511.05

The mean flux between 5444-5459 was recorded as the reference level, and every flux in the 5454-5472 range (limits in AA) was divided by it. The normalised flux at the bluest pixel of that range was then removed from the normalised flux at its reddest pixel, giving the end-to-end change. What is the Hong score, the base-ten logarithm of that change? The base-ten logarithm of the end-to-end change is -1.3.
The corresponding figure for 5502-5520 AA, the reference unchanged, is -1.8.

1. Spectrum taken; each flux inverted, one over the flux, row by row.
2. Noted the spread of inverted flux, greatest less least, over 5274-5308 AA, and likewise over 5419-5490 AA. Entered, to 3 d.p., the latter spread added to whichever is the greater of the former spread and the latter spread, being 0.066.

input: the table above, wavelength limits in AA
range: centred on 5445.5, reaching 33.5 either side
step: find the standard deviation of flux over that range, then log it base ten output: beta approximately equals 0.06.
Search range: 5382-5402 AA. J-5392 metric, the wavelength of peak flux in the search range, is 5388.08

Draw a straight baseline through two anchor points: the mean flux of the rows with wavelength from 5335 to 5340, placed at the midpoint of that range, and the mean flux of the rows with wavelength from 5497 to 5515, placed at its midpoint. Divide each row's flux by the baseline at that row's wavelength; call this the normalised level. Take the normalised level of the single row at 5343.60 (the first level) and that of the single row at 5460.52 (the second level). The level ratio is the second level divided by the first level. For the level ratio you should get 1.10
